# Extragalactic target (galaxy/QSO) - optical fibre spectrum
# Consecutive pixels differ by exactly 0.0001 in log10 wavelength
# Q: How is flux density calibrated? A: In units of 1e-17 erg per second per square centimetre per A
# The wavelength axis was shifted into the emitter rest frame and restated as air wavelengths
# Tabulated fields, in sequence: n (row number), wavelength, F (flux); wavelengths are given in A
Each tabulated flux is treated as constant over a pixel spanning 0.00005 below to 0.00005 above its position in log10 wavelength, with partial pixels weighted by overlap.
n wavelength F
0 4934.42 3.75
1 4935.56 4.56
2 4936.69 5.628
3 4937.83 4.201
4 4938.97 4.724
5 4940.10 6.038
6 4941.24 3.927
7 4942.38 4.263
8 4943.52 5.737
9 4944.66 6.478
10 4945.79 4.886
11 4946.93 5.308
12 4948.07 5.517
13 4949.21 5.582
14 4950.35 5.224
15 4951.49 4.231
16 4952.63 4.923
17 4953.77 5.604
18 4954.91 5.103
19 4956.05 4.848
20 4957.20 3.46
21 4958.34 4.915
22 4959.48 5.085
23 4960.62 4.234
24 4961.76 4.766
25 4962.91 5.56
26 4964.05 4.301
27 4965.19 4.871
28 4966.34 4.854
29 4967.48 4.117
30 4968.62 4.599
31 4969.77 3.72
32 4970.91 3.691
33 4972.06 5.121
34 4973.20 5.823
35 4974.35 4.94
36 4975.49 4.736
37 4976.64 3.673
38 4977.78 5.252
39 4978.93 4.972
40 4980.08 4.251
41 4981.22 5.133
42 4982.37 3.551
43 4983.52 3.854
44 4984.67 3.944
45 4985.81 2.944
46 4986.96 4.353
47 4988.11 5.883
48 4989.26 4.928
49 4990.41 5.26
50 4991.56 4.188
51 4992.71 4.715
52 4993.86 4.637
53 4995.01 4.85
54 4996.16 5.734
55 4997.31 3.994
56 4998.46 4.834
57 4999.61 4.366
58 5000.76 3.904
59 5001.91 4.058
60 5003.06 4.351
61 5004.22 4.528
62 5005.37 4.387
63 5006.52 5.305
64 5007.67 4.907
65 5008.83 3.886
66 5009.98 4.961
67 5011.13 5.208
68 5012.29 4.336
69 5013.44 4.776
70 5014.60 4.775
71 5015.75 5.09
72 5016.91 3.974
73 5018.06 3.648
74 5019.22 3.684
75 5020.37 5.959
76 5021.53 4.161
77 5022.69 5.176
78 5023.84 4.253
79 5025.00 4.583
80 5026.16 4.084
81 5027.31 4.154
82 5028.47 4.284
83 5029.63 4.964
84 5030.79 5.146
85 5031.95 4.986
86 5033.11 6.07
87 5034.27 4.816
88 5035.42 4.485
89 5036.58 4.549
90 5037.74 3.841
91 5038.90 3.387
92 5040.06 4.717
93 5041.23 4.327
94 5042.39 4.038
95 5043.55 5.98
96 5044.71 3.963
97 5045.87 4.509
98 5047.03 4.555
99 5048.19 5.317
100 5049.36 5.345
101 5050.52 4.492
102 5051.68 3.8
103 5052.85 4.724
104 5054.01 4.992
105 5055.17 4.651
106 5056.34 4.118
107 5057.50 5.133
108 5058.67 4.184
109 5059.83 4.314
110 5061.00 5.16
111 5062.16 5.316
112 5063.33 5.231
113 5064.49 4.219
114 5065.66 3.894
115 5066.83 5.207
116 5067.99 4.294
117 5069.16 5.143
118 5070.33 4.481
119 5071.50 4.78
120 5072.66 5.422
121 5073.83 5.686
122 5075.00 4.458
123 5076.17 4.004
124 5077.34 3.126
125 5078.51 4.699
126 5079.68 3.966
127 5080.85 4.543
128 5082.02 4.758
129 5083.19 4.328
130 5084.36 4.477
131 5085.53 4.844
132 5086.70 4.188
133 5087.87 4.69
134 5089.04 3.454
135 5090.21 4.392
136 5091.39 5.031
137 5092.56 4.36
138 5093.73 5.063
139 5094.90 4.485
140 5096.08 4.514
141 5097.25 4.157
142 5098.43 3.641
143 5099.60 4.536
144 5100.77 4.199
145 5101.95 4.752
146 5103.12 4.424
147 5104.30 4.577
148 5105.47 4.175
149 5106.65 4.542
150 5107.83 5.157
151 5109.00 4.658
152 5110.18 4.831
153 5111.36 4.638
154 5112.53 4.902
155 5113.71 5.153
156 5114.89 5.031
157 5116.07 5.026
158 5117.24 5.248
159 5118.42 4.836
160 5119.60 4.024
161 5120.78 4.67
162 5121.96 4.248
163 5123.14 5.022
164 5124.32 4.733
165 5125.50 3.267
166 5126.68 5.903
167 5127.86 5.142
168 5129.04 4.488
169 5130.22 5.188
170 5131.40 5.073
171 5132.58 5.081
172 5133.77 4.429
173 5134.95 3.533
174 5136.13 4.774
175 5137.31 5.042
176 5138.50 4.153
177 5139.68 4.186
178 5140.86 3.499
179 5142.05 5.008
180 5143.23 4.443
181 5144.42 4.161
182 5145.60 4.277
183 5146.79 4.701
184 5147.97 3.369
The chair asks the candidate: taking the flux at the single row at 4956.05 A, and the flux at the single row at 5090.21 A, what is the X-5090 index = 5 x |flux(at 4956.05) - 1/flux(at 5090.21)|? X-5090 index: 23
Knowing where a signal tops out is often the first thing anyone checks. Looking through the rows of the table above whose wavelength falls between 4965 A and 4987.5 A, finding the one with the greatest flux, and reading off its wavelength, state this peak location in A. 4973.20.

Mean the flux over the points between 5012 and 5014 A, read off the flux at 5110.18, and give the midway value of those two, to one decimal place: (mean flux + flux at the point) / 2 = 4.7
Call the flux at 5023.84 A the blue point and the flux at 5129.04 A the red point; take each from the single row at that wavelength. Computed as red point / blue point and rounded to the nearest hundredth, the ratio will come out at 1.06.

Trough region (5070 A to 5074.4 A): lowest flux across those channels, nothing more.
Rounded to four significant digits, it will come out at 4.481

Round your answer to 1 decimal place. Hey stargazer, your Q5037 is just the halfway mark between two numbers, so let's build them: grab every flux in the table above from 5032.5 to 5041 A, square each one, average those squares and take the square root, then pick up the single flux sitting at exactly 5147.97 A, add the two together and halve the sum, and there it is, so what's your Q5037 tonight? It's 4.0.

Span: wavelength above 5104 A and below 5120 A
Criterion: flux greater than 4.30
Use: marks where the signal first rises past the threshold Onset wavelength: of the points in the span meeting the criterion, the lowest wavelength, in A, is 5104.30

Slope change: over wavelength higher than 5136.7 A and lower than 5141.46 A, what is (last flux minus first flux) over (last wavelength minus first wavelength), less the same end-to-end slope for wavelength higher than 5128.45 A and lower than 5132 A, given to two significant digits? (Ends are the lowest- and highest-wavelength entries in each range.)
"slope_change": -0.68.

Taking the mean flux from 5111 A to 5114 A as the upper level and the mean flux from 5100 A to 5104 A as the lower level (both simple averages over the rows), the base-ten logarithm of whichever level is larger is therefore 0.69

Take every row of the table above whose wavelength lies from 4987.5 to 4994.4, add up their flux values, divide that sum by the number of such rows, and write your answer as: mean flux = 4.9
